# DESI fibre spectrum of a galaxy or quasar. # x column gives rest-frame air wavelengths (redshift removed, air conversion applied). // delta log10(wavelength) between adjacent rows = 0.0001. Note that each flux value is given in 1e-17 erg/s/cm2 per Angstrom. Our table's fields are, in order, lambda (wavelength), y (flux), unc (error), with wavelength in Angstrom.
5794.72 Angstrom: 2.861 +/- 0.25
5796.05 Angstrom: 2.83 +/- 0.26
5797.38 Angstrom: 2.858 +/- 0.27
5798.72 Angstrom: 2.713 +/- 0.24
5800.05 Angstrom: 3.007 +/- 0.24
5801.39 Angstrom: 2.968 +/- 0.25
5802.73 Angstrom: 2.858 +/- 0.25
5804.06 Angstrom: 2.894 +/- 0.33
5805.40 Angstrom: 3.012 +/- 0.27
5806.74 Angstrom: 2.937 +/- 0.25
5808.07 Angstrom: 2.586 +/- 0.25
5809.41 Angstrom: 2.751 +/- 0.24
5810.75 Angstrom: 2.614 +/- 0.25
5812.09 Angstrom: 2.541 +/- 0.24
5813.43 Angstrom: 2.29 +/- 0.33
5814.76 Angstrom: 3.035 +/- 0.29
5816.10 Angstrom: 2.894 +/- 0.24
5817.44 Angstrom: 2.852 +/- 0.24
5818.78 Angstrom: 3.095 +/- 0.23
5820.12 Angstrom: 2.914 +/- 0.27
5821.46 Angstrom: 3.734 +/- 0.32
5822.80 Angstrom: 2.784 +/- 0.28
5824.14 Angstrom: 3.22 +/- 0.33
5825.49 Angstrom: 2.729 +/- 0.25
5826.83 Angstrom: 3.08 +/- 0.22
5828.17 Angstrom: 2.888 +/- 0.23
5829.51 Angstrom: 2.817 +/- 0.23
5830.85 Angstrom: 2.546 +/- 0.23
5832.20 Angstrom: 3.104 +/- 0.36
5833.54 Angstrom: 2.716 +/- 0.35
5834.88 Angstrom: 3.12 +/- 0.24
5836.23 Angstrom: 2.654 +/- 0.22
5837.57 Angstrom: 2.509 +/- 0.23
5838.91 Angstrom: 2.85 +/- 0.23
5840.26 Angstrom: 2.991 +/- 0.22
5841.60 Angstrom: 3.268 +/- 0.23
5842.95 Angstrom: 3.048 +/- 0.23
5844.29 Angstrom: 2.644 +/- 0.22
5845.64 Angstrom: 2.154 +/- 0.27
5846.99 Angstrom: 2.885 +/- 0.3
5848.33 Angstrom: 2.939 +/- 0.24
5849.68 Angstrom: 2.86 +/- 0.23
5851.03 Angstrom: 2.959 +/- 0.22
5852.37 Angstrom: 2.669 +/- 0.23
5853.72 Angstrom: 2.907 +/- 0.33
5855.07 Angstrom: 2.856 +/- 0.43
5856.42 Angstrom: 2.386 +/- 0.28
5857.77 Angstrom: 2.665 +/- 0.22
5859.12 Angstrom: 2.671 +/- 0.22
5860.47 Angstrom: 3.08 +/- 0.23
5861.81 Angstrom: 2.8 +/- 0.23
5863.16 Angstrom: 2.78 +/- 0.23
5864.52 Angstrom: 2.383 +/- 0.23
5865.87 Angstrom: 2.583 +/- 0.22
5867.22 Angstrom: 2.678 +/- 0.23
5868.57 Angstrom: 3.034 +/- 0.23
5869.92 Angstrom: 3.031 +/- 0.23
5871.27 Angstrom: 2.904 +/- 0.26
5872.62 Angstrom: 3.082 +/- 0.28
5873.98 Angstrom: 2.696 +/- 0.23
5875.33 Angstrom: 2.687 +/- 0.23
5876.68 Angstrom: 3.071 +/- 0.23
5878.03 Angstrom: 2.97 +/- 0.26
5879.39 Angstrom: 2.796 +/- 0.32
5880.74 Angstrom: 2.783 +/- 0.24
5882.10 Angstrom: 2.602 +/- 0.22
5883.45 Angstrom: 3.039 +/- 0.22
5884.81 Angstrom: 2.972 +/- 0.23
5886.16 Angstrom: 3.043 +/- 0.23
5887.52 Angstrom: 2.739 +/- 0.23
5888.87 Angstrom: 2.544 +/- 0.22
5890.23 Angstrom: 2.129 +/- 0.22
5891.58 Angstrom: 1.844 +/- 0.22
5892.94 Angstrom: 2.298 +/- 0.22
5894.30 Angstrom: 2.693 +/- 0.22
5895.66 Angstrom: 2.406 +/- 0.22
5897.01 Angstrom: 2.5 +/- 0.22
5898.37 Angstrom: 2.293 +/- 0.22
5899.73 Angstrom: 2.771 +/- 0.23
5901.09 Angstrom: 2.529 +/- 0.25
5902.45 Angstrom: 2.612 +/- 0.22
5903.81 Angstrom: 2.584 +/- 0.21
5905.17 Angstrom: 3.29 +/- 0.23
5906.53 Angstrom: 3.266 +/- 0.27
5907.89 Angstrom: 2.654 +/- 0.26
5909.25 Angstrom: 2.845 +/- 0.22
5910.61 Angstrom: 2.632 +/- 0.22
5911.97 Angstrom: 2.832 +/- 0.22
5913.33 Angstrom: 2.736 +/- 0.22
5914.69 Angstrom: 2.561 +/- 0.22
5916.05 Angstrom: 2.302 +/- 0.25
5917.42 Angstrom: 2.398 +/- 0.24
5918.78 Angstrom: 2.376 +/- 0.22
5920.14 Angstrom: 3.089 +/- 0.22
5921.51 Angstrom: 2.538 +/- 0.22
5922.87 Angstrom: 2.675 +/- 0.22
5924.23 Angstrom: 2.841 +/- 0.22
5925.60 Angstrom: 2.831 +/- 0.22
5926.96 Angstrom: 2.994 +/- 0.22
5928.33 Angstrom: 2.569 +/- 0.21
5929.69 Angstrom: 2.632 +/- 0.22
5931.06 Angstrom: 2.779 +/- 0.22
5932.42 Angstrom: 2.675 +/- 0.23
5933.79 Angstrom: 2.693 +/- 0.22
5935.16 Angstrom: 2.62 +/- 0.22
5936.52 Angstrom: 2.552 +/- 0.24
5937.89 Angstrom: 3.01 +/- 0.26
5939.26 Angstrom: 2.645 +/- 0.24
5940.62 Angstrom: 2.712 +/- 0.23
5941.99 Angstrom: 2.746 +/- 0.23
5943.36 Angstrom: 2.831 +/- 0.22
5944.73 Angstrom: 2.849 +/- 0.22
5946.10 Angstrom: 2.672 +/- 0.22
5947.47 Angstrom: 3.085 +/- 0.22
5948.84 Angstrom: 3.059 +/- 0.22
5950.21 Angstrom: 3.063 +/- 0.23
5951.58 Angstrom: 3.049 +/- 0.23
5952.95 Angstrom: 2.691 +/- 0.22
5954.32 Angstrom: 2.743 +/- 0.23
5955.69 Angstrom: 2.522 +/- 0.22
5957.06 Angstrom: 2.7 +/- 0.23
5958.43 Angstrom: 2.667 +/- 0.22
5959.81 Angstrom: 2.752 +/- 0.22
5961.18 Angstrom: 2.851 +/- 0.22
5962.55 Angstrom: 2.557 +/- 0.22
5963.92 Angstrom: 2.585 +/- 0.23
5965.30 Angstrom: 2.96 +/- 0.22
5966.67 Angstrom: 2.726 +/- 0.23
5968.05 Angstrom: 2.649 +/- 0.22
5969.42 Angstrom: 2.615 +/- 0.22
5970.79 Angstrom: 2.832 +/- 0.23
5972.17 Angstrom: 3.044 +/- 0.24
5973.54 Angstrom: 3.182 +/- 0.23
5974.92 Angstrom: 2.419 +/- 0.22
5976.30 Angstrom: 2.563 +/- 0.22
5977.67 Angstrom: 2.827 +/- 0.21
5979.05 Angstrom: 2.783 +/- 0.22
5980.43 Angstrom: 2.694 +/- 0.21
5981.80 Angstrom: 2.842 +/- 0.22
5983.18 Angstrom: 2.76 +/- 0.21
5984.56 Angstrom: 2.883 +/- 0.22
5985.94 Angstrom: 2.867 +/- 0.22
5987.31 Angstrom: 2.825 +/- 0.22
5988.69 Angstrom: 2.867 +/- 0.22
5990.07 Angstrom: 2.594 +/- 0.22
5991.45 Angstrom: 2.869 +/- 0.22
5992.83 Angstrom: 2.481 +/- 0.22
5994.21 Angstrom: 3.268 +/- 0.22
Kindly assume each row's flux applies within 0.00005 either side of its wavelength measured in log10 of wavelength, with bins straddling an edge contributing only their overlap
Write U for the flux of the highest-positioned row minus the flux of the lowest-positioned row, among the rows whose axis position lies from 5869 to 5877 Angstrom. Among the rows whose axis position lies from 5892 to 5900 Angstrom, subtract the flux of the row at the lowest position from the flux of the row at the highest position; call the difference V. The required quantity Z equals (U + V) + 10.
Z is 10.5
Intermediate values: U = 0.04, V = 0.5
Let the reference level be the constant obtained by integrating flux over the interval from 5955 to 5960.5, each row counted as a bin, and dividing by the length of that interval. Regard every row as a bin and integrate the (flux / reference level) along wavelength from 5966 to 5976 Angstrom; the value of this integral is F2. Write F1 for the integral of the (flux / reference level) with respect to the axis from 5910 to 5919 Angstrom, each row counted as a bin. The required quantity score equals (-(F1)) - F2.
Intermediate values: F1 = 8.65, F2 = 10.4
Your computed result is -19.1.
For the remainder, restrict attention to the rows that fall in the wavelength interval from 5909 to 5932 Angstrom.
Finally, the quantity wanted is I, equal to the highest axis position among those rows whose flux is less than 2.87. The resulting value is 5931.06 Angstrom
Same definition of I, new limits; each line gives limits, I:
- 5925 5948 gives 5946.10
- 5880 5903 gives 5902.45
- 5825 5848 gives 5845.64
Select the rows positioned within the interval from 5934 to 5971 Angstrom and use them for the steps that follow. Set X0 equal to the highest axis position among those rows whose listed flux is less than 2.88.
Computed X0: 5970.79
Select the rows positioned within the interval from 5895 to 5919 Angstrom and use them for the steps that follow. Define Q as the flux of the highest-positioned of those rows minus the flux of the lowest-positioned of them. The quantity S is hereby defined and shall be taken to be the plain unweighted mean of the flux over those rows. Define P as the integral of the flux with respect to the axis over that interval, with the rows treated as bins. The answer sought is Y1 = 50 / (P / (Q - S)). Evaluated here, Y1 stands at -2.1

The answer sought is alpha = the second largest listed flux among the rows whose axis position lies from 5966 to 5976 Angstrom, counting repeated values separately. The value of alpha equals 3.044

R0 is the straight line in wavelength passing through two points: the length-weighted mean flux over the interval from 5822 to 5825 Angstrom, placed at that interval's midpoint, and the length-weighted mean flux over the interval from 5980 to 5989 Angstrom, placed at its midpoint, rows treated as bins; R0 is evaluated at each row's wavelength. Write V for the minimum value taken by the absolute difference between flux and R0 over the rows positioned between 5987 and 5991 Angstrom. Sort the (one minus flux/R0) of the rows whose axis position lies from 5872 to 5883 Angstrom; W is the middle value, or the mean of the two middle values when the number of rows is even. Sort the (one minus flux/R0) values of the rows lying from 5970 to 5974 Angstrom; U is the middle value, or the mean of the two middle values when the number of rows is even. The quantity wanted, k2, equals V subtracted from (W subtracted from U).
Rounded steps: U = -0.073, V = 0.004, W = 0.053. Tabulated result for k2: -0.13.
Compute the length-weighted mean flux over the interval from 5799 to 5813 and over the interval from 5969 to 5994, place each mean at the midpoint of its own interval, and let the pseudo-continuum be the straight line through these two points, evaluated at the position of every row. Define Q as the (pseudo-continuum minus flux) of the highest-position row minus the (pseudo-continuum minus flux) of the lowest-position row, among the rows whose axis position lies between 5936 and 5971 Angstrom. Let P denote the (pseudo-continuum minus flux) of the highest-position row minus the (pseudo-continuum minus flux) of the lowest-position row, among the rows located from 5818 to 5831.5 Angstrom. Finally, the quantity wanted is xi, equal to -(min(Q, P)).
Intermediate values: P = 0.55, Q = -0.28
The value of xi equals 0.28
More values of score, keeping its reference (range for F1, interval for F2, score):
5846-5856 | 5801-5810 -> -20.3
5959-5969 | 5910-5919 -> -18.9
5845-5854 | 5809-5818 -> -18.5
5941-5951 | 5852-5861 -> -20.2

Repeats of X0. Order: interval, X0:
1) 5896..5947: 5946.10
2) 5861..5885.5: 5882.10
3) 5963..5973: 5970.79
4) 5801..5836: 5833.54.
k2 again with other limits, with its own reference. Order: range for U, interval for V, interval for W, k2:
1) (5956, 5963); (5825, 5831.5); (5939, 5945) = -0.06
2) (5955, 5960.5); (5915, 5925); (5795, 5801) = -0.06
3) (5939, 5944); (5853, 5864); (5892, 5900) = -0.18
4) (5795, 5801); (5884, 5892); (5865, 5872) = 0.01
